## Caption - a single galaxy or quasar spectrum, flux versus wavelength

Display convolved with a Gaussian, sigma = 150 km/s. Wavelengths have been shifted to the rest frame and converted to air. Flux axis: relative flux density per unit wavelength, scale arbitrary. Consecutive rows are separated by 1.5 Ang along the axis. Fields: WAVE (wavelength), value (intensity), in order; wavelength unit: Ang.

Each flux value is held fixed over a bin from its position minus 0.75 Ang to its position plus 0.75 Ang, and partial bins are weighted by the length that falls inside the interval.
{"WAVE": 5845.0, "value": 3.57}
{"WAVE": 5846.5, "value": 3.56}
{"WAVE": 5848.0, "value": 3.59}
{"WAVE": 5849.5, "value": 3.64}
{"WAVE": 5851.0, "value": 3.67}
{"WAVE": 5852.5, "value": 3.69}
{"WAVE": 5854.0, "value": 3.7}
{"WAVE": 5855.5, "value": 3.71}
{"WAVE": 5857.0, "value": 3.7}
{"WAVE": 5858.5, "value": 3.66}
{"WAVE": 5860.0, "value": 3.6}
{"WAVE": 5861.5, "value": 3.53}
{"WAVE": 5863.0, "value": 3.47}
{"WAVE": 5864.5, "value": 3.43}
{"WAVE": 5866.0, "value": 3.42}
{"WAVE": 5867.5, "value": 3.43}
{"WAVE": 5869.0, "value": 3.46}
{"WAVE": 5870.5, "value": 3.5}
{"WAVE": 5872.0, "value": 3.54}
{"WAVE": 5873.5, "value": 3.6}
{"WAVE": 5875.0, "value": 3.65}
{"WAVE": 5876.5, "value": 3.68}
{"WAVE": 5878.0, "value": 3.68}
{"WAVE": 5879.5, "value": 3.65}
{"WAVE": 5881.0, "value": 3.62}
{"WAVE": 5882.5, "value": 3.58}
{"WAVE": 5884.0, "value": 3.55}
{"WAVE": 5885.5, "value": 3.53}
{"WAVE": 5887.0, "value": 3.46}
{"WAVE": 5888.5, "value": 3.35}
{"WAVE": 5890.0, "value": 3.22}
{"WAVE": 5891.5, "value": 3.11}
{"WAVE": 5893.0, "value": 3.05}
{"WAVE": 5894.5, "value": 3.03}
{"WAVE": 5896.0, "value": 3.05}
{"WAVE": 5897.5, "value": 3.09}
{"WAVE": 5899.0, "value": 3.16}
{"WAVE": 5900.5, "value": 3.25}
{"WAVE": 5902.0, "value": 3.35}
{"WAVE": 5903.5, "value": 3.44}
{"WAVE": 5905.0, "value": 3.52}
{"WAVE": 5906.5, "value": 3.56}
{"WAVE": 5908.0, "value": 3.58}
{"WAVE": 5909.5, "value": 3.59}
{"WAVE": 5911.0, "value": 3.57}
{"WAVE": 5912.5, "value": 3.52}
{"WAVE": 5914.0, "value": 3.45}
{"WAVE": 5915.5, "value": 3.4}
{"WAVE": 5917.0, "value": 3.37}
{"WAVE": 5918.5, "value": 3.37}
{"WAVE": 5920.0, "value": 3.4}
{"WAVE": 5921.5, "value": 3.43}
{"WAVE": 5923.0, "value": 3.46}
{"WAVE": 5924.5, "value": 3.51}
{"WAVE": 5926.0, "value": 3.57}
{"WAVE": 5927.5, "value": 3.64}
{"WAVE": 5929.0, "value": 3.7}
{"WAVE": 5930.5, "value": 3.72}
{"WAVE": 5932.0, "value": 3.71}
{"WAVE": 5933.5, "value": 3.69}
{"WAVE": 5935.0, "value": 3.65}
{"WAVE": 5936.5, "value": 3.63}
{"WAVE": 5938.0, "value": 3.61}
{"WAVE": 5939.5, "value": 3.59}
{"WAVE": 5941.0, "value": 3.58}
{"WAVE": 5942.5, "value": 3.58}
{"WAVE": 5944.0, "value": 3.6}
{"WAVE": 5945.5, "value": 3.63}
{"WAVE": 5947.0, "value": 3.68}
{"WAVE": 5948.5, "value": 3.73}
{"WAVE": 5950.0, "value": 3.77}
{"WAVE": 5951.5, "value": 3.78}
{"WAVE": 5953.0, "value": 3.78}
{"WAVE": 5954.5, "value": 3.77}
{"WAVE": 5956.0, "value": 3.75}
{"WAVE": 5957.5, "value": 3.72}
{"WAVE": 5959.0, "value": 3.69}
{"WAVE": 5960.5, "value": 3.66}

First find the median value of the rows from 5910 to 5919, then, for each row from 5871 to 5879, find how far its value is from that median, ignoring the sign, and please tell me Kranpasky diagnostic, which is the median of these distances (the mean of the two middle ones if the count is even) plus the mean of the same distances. 0.43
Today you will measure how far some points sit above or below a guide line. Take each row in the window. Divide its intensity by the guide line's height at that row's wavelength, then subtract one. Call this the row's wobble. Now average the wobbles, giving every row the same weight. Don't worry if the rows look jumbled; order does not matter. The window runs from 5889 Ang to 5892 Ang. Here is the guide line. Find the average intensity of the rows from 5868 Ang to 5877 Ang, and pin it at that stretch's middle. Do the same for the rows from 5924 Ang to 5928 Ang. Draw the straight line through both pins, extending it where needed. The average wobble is -0.11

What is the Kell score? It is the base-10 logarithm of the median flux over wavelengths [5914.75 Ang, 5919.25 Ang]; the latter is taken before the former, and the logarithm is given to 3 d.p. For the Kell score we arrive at 0.528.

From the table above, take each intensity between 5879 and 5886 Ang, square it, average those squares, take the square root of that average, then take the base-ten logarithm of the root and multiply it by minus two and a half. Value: -1.387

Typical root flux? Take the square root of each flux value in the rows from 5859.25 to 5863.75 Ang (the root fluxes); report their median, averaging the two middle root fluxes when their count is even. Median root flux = 1.88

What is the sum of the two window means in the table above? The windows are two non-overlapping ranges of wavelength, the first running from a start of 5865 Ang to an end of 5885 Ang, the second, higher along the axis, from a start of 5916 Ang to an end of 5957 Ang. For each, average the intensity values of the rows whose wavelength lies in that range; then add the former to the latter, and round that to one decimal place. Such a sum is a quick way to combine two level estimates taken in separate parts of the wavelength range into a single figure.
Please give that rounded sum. 7.2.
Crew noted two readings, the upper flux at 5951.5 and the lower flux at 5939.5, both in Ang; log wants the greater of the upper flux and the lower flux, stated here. 3.78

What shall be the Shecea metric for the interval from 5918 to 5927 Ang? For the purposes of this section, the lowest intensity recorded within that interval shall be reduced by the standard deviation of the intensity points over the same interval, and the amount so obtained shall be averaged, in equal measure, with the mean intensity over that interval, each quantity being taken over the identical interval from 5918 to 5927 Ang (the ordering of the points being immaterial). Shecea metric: 3.38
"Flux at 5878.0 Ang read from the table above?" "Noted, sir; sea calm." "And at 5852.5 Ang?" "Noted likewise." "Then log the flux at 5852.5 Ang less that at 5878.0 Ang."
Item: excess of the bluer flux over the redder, 0.010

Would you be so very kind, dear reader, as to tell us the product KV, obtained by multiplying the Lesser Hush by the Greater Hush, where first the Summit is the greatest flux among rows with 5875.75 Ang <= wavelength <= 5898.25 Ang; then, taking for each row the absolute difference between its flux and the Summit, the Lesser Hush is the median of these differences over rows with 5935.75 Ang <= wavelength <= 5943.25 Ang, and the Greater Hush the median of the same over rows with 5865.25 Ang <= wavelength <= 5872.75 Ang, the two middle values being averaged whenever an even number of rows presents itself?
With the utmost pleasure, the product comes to 0.020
